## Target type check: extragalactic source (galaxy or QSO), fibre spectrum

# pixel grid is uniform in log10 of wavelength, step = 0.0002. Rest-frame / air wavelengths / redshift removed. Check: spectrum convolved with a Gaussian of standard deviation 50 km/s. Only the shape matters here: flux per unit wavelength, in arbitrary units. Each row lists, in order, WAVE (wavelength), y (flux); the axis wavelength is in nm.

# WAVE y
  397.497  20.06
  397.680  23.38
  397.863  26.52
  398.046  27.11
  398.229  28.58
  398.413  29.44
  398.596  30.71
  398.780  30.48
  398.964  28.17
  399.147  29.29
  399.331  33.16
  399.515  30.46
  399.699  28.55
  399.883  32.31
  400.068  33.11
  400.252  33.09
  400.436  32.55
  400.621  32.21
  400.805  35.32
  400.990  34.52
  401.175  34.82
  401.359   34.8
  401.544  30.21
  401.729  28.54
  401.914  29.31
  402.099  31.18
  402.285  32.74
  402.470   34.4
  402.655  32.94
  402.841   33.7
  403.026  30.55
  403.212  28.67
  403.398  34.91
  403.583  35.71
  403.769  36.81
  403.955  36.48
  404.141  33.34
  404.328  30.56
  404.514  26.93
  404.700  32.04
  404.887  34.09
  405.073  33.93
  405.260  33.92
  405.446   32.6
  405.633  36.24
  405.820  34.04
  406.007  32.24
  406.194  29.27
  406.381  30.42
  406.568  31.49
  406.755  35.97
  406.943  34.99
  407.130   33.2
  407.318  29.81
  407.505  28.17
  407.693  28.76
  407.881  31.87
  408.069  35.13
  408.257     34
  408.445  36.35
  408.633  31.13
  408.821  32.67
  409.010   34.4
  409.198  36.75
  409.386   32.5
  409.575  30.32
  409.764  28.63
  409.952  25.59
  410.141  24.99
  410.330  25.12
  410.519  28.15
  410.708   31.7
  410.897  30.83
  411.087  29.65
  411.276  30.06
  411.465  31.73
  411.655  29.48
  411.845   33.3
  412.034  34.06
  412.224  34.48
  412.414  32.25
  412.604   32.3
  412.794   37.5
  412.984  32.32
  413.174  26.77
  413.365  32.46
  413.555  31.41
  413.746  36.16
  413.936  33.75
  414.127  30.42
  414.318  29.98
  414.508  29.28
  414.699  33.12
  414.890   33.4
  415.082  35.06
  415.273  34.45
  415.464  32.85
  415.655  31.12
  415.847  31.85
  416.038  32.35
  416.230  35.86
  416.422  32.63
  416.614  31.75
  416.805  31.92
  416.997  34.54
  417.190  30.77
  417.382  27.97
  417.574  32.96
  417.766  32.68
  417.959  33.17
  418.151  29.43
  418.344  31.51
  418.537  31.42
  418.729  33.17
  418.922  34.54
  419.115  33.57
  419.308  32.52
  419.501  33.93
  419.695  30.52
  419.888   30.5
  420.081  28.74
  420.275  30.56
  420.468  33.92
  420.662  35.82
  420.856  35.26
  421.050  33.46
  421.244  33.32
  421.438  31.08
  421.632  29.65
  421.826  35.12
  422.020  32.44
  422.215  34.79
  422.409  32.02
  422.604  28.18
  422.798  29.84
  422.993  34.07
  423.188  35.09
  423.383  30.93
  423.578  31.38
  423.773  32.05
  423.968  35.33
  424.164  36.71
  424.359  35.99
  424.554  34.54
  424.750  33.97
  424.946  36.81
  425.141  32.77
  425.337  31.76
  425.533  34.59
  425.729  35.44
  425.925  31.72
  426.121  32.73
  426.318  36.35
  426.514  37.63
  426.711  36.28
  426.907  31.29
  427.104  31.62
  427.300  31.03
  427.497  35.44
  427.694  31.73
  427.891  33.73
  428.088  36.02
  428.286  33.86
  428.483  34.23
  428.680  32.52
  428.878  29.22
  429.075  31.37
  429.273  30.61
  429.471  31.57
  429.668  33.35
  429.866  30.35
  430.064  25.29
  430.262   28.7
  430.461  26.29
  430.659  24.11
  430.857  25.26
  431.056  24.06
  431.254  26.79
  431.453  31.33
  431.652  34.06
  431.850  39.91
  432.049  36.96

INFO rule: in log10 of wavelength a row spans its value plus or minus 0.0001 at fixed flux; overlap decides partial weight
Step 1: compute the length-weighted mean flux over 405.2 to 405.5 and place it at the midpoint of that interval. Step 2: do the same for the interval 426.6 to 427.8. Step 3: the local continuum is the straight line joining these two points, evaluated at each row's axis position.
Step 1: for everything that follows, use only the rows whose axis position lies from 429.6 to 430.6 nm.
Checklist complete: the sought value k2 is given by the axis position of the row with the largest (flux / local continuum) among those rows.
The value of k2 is 429.668 nm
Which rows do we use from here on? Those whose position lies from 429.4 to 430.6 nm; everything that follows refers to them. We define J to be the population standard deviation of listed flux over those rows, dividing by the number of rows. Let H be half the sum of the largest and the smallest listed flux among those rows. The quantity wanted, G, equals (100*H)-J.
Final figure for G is 2929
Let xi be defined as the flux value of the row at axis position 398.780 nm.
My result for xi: 30.48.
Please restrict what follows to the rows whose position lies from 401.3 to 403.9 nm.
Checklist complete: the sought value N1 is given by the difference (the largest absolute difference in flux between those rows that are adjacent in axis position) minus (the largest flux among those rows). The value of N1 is -30.6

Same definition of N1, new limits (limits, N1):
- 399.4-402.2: -30.7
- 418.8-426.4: -31.3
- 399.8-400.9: -32.2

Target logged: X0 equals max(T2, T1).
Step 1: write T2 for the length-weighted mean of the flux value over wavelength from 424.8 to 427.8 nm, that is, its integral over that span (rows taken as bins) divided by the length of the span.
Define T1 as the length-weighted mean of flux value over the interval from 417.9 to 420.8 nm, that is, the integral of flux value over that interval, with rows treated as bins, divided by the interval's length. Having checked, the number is 33.8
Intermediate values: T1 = 32.3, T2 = 33.8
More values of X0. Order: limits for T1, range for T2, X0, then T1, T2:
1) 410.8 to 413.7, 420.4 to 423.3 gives 32.9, 32.0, 32.9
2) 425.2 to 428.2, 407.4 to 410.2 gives 33.8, 33.8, 31.5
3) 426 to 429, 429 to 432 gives 33.5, 33.5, 29.6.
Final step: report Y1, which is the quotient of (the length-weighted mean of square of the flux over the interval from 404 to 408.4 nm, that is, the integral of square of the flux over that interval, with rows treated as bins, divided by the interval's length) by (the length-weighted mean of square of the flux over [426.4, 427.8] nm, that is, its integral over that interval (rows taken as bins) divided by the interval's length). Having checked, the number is 0.93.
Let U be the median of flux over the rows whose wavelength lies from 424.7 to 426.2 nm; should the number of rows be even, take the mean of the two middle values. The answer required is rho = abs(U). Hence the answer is 33.4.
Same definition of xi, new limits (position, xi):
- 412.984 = 32.32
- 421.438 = 31.08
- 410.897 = 30.83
